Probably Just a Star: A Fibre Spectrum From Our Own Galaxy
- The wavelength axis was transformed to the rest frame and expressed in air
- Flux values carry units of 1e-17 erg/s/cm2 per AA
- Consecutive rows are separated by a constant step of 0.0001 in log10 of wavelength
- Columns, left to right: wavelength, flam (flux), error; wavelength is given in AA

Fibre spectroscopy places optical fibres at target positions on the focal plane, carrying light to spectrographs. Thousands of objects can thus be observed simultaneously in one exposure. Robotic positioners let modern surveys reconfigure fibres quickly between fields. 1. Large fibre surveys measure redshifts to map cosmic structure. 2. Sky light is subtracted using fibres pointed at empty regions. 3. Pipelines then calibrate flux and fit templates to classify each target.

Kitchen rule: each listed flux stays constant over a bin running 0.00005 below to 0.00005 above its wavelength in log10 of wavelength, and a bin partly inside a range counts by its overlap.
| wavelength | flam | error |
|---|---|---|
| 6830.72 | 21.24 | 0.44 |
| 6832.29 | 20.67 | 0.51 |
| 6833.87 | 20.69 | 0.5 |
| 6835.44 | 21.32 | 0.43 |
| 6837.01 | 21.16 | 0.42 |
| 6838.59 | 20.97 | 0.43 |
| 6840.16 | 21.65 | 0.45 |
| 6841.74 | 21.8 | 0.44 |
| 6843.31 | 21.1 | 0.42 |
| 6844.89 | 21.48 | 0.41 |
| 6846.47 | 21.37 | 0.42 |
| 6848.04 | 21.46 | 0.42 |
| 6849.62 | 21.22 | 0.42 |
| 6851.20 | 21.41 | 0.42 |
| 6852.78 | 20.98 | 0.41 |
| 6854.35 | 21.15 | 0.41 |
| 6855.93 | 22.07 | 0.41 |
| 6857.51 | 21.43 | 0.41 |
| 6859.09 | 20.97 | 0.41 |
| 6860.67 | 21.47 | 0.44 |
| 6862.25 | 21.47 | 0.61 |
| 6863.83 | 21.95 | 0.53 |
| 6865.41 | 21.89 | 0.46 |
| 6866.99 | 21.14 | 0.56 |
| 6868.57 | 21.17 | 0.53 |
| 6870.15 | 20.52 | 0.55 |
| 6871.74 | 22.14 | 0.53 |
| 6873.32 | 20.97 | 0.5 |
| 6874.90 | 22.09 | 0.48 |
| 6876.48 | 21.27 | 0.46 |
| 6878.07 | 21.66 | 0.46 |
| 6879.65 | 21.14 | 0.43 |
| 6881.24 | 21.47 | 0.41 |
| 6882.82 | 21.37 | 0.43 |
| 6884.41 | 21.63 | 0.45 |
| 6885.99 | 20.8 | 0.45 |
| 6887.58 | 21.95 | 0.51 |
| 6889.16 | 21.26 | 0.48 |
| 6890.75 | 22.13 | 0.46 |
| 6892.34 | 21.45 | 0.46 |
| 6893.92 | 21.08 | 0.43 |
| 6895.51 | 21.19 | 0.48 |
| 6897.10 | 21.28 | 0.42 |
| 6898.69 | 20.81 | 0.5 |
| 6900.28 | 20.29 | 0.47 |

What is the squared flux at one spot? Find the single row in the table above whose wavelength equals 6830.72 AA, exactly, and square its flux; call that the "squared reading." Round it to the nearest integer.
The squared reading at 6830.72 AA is 451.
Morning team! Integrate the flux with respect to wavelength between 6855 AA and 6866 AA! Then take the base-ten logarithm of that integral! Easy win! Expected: 2.38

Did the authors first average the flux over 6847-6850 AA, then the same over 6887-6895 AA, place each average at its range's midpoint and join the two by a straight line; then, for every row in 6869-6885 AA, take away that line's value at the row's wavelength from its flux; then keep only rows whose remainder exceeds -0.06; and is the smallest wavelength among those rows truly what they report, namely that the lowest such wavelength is 6871.74 AA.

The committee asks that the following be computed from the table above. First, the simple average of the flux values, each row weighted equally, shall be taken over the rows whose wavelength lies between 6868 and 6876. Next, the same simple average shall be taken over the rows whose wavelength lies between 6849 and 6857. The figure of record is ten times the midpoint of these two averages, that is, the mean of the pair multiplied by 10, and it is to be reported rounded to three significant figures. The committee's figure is 214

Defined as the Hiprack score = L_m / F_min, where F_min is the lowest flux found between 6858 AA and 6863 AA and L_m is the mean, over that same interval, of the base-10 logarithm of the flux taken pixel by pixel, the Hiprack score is 0.0633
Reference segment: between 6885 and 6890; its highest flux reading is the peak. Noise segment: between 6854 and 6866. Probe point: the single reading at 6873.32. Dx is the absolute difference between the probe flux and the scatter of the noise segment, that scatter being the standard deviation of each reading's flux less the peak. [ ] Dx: 20.6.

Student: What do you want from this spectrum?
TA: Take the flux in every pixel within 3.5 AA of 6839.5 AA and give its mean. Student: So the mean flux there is 21.4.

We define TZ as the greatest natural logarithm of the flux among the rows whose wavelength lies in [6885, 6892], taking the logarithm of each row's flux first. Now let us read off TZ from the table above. 3.10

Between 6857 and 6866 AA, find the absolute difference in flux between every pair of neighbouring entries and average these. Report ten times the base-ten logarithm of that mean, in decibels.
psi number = -5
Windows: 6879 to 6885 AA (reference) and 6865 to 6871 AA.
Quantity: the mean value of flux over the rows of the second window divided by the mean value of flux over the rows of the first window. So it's 0.99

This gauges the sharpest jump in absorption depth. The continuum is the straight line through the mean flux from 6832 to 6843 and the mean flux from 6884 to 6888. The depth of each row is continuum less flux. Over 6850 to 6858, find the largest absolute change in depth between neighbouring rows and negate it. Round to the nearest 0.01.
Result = -0.91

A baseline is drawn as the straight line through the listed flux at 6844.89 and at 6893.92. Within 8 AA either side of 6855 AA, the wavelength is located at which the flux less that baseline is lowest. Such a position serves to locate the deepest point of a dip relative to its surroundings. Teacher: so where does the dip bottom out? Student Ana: 6852.78 AA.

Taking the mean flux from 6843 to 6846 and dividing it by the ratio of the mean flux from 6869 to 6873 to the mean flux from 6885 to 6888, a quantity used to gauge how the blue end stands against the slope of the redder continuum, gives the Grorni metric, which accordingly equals 21.3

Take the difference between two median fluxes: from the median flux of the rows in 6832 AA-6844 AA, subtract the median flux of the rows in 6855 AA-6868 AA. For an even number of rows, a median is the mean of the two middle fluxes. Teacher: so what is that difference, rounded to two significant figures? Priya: -0.34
